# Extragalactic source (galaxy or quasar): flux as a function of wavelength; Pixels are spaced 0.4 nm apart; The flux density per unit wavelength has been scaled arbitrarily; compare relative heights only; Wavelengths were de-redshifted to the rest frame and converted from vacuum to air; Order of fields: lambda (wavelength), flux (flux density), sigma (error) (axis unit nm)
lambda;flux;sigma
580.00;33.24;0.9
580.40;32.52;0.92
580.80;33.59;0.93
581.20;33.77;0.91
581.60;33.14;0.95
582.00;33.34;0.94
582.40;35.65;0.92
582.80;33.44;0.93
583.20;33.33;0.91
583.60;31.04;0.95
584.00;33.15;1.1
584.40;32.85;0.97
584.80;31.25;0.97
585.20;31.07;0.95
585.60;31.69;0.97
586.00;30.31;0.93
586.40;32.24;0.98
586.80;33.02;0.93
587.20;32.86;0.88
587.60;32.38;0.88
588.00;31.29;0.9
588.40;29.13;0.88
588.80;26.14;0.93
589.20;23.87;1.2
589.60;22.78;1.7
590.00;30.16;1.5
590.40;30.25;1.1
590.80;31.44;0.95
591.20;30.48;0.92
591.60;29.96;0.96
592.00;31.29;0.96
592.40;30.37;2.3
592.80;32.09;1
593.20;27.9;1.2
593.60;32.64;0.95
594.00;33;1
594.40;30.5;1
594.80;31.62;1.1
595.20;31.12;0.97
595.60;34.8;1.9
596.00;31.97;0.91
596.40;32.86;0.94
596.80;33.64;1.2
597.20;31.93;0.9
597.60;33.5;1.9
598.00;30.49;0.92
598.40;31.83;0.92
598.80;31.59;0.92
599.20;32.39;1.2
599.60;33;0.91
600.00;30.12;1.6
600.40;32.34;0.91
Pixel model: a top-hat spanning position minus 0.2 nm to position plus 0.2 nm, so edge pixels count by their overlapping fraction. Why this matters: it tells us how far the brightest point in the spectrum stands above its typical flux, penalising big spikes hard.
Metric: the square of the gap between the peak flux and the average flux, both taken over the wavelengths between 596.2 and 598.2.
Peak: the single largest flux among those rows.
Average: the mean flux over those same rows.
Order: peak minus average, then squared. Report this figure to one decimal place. 1.3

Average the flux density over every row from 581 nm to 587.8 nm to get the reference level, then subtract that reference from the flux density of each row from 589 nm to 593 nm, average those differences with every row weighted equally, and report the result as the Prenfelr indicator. -3.4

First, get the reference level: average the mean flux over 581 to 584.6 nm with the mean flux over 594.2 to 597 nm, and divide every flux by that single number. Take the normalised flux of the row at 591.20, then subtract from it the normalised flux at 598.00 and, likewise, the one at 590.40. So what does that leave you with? -0.92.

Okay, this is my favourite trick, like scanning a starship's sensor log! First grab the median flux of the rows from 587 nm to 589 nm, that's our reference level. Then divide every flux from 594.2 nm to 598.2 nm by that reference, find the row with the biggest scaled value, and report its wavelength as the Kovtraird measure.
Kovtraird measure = 595.60 nm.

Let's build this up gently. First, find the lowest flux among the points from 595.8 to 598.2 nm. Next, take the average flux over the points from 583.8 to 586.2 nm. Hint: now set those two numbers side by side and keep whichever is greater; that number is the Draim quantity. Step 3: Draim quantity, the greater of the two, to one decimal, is 31.7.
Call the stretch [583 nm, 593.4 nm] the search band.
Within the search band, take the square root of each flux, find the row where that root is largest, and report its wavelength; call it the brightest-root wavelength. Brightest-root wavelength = 583.20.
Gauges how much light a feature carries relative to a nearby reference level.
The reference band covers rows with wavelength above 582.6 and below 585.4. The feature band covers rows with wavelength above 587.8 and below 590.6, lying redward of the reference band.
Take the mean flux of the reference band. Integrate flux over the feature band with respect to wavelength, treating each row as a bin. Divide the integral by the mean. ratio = 2.40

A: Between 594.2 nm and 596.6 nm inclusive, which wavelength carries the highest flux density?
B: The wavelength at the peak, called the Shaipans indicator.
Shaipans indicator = 595.60 nm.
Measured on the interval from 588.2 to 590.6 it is 590.40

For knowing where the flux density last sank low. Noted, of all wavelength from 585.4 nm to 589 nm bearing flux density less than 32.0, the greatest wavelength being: 588.80 nm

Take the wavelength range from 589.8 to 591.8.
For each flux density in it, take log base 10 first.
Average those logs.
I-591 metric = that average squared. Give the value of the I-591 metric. 2.201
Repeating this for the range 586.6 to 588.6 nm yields 2.253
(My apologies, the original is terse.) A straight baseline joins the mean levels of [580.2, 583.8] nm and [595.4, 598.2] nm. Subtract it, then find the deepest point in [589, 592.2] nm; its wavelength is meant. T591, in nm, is 589.60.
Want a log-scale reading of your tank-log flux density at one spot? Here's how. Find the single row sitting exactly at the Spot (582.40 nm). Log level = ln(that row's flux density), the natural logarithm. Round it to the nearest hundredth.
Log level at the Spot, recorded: 3.57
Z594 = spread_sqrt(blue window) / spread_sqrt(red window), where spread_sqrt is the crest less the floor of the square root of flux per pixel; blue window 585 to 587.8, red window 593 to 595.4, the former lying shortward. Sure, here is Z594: 0.52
